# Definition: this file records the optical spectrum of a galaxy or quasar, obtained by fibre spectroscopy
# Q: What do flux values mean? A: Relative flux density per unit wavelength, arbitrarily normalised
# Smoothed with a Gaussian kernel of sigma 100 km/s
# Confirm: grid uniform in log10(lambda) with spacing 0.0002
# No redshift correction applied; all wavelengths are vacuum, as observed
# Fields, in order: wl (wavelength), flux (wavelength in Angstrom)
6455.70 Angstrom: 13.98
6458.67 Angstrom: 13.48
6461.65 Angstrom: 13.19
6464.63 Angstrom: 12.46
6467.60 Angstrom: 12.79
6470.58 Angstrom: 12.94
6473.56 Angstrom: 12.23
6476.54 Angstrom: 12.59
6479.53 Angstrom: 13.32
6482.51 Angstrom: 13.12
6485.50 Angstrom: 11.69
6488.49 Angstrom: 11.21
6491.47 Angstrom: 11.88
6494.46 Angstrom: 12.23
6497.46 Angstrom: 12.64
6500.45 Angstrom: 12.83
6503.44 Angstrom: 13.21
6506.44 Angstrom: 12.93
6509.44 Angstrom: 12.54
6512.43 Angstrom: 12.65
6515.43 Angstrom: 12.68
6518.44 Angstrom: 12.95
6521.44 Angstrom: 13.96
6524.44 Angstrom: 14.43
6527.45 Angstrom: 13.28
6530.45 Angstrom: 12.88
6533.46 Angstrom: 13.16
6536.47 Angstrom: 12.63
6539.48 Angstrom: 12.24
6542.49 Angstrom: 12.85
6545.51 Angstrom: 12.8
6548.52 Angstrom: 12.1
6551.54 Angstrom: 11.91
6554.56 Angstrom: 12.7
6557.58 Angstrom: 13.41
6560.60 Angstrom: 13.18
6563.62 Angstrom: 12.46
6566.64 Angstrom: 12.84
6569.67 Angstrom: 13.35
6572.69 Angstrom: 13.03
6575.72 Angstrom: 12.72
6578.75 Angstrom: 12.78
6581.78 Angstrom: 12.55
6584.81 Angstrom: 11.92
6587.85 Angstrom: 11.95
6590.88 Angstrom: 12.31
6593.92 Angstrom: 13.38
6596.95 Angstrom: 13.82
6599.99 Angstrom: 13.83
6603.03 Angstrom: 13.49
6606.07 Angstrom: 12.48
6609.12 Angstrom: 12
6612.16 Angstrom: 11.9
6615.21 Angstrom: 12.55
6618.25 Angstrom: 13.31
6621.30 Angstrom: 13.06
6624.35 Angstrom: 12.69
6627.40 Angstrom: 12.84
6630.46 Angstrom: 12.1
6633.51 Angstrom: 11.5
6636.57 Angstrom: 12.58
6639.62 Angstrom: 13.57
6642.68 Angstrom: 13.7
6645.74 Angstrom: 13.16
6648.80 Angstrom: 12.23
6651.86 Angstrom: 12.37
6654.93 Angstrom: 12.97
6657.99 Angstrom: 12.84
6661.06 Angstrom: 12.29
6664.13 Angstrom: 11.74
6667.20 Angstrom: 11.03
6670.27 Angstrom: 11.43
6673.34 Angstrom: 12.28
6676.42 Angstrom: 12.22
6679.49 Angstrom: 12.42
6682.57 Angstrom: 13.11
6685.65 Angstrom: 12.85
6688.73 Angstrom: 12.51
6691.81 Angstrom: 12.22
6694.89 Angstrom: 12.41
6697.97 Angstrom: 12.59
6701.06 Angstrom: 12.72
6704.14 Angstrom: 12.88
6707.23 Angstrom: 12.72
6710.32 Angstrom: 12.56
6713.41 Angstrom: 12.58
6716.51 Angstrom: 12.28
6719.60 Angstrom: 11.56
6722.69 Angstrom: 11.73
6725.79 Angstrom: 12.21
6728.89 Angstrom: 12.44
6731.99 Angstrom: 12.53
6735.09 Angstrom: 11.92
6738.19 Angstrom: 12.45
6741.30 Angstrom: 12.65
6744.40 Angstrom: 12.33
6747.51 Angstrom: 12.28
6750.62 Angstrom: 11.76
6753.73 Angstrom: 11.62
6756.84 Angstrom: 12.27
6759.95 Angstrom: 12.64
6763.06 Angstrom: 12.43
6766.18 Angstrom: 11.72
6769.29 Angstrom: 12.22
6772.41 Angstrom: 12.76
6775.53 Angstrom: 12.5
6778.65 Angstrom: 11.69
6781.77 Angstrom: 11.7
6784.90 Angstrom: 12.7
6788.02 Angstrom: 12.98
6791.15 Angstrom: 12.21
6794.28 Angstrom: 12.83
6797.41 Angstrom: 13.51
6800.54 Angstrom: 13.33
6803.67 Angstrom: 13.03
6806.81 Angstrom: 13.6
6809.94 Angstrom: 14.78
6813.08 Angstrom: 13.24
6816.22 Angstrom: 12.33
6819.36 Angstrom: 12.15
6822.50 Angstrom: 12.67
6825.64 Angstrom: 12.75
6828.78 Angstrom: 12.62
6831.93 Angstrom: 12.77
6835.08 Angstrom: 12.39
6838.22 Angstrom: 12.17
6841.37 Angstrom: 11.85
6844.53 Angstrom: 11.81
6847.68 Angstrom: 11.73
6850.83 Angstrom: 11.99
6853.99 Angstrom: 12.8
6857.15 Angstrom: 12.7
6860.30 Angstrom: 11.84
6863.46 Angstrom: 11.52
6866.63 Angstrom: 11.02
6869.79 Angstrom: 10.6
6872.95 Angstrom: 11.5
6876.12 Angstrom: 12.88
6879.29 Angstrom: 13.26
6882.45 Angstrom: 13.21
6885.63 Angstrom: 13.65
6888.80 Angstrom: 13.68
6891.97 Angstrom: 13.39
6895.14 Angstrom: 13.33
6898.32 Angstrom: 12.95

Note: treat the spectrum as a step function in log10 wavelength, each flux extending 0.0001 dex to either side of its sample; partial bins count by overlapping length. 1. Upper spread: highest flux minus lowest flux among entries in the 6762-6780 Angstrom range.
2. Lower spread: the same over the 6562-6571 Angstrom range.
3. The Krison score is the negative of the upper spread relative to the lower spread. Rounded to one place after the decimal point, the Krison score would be -1.2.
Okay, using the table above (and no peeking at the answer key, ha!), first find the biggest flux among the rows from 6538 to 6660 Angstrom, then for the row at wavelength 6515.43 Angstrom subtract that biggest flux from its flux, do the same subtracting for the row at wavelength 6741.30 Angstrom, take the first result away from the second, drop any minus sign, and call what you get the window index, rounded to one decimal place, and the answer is 0.0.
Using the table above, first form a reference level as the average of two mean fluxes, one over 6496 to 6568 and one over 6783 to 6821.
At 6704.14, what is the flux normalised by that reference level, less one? -0.007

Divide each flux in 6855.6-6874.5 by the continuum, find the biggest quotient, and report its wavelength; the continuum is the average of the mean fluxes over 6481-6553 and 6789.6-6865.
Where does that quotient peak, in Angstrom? 6857.15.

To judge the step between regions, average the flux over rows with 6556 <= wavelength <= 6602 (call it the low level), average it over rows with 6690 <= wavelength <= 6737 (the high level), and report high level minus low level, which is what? -0.55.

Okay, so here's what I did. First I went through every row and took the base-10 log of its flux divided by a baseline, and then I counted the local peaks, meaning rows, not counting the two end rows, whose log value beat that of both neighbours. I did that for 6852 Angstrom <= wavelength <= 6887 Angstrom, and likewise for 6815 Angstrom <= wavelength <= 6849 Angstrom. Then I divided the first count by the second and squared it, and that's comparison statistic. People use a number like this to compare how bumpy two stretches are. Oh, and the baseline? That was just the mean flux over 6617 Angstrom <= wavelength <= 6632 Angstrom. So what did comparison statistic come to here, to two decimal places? 0.25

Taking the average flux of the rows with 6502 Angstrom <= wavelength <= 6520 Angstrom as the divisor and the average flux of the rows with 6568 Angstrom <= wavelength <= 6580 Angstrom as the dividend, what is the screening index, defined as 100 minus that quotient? 99.0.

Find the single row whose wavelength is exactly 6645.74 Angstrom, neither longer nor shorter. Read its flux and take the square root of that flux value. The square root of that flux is 3.63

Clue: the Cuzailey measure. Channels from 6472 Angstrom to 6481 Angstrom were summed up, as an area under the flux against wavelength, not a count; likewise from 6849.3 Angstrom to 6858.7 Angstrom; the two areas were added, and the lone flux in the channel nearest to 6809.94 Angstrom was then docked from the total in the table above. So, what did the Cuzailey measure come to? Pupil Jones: 217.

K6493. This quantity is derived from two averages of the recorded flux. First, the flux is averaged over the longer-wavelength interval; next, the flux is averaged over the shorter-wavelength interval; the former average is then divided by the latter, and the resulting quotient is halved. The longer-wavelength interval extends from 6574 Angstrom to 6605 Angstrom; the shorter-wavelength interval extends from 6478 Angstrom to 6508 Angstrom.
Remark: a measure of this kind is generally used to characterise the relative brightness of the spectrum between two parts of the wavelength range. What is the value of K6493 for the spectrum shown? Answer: 0.515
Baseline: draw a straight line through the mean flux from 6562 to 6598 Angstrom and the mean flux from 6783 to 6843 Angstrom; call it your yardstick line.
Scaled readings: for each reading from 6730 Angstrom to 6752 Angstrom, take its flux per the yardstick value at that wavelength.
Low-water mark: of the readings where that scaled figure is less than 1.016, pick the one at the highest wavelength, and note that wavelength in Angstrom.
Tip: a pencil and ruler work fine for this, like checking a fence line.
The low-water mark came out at 6750.62 Angstrom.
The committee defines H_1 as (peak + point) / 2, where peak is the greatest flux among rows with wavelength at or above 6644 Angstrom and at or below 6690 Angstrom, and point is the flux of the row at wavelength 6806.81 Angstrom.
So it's 13.4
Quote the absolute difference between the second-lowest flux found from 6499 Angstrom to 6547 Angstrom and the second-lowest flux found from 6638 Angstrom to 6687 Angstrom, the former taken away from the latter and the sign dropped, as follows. 1.1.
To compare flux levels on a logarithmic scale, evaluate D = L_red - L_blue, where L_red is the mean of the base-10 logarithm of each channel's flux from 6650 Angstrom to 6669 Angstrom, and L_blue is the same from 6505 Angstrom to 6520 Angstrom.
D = -0.020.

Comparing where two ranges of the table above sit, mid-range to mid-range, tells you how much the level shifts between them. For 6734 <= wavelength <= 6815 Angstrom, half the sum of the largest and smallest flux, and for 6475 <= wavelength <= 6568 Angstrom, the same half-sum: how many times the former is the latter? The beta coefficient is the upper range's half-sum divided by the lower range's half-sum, 1.03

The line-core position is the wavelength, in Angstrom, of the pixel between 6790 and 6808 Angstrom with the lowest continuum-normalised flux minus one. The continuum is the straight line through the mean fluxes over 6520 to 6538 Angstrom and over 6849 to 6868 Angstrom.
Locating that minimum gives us 6791.15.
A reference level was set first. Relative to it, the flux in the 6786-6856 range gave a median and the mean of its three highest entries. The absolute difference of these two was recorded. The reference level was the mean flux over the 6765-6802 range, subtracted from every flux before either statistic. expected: 1.3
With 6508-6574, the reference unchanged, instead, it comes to 1.1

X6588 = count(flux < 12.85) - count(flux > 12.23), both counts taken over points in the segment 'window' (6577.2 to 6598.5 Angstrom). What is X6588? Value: 0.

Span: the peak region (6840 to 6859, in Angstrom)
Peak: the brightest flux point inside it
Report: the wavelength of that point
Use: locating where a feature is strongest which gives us 6853.99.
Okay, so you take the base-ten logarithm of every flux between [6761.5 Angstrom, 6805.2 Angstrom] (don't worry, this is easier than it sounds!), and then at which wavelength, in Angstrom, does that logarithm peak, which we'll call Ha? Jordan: 6797.41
